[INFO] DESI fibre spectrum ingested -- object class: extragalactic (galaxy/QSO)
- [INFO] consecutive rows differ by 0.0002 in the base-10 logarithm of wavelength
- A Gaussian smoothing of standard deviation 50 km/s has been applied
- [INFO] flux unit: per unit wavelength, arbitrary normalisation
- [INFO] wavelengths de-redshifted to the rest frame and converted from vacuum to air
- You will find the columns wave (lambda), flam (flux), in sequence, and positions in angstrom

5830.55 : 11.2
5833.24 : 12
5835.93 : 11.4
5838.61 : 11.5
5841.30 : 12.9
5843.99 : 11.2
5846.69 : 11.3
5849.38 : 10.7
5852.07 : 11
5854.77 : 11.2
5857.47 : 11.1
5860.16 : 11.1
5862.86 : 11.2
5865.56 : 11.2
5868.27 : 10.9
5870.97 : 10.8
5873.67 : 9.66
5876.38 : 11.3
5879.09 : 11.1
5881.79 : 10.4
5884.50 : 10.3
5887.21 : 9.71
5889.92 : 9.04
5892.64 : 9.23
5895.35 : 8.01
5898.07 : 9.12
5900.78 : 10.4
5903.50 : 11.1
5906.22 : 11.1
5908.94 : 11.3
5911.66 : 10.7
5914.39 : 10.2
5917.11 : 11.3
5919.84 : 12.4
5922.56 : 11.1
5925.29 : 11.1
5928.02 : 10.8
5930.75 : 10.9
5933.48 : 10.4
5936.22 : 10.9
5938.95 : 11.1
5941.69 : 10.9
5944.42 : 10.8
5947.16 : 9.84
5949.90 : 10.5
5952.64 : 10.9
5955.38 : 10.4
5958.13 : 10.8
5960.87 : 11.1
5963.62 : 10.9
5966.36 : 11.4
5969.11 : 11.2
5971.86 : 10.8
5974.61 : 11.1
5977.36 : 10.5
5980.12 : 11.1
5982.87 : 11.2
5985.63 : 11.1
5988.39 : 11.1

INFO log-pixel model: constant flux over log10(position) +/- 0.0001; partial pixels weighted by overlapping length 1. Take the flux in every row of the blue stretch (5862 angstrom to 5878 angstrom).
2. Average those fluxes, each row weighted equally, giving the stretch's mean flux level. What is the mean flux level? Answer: 10.8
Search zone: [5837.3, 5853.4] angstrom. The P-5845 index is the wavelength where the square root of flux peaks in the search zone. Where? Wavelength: 5841.30 angstrom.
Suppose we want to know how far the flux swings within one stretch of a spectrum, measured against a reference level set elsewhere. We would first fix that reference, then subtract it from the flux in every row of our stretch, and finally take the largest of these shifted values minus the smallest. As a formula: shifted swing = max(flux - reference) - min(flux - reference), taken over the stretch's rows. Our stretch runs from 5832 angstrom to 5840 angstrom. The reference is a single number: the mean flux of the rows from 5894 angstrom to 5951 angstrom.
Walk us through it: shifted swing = 0.60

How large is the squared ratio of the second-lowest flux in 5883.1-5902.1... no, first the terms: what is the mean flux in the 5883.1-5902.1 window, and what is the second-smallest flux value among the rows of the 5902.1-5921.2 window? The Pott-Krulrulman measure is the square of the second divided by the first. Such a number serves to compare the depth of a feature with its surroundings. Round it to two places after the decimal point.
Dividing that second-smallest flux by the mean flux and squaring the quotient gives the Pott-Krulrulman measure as 1.30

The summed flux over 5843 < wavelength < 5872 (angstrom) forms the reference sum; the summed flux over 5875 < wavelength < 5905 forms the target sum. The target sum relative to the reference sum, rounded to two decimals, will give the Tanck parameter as 0.90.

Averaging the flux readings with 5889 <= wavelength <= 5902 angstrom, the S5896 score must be 9.2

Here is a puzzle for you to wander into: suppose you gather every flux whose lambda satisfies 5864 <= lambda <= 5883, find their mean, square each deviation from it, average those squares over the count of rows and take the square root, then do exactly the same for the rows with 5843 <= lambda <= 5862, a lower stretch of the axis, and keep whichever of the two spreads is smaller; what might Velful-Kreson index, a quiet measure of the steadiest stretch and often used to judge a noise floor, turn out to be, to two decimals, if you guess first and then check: 0.18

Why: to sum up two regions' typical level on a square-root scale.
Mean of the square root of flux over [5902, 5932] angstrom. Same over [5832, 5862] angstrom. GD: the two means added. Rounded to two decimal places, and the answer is 6.70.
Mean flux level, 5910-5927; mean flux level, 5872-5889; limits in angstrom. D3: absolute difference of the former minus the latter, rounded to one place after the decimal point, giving 0.7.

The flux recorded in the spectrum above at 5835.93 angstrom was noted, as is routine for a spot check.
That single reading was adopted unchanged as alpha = 11.4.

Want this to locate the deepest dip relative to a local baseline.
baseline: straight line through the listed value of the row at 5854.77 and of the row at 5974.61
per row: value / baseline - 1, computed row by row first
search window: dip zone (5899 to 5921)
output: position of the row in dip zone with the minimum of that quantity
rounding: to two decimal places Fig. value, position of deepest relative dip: 5914.39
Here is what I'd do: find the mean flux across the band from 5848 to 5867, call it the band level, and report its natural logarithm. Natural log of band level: 2.40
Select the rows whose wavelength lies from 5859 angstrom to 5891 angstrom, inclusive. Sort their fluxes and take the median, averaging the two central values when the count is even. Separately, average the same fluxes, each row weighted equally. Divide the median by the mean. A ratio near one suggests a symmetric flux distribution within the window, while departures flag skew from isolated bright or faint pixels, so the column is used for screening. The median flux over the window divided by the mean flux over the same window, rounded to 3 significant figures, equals 1.03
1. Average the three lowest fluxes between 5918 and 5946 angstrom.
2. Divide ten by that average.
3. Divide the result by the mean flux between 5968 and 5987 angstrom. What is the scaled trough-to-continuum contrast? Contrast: 0.085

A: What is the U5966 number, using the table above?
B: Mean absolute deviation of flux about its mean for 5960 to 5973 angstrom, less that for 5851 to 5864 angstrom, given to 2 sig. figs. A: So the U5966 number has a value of 0.12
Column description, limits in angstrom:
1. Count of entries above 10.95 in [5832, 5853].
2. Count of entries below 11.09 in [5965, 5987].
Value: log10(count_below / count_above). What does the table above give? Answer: -0.54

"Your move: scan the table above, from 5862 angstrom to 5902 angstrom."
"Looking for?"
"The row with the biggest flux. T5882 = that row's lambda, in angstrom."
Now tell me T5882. 5876.38 angstrom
